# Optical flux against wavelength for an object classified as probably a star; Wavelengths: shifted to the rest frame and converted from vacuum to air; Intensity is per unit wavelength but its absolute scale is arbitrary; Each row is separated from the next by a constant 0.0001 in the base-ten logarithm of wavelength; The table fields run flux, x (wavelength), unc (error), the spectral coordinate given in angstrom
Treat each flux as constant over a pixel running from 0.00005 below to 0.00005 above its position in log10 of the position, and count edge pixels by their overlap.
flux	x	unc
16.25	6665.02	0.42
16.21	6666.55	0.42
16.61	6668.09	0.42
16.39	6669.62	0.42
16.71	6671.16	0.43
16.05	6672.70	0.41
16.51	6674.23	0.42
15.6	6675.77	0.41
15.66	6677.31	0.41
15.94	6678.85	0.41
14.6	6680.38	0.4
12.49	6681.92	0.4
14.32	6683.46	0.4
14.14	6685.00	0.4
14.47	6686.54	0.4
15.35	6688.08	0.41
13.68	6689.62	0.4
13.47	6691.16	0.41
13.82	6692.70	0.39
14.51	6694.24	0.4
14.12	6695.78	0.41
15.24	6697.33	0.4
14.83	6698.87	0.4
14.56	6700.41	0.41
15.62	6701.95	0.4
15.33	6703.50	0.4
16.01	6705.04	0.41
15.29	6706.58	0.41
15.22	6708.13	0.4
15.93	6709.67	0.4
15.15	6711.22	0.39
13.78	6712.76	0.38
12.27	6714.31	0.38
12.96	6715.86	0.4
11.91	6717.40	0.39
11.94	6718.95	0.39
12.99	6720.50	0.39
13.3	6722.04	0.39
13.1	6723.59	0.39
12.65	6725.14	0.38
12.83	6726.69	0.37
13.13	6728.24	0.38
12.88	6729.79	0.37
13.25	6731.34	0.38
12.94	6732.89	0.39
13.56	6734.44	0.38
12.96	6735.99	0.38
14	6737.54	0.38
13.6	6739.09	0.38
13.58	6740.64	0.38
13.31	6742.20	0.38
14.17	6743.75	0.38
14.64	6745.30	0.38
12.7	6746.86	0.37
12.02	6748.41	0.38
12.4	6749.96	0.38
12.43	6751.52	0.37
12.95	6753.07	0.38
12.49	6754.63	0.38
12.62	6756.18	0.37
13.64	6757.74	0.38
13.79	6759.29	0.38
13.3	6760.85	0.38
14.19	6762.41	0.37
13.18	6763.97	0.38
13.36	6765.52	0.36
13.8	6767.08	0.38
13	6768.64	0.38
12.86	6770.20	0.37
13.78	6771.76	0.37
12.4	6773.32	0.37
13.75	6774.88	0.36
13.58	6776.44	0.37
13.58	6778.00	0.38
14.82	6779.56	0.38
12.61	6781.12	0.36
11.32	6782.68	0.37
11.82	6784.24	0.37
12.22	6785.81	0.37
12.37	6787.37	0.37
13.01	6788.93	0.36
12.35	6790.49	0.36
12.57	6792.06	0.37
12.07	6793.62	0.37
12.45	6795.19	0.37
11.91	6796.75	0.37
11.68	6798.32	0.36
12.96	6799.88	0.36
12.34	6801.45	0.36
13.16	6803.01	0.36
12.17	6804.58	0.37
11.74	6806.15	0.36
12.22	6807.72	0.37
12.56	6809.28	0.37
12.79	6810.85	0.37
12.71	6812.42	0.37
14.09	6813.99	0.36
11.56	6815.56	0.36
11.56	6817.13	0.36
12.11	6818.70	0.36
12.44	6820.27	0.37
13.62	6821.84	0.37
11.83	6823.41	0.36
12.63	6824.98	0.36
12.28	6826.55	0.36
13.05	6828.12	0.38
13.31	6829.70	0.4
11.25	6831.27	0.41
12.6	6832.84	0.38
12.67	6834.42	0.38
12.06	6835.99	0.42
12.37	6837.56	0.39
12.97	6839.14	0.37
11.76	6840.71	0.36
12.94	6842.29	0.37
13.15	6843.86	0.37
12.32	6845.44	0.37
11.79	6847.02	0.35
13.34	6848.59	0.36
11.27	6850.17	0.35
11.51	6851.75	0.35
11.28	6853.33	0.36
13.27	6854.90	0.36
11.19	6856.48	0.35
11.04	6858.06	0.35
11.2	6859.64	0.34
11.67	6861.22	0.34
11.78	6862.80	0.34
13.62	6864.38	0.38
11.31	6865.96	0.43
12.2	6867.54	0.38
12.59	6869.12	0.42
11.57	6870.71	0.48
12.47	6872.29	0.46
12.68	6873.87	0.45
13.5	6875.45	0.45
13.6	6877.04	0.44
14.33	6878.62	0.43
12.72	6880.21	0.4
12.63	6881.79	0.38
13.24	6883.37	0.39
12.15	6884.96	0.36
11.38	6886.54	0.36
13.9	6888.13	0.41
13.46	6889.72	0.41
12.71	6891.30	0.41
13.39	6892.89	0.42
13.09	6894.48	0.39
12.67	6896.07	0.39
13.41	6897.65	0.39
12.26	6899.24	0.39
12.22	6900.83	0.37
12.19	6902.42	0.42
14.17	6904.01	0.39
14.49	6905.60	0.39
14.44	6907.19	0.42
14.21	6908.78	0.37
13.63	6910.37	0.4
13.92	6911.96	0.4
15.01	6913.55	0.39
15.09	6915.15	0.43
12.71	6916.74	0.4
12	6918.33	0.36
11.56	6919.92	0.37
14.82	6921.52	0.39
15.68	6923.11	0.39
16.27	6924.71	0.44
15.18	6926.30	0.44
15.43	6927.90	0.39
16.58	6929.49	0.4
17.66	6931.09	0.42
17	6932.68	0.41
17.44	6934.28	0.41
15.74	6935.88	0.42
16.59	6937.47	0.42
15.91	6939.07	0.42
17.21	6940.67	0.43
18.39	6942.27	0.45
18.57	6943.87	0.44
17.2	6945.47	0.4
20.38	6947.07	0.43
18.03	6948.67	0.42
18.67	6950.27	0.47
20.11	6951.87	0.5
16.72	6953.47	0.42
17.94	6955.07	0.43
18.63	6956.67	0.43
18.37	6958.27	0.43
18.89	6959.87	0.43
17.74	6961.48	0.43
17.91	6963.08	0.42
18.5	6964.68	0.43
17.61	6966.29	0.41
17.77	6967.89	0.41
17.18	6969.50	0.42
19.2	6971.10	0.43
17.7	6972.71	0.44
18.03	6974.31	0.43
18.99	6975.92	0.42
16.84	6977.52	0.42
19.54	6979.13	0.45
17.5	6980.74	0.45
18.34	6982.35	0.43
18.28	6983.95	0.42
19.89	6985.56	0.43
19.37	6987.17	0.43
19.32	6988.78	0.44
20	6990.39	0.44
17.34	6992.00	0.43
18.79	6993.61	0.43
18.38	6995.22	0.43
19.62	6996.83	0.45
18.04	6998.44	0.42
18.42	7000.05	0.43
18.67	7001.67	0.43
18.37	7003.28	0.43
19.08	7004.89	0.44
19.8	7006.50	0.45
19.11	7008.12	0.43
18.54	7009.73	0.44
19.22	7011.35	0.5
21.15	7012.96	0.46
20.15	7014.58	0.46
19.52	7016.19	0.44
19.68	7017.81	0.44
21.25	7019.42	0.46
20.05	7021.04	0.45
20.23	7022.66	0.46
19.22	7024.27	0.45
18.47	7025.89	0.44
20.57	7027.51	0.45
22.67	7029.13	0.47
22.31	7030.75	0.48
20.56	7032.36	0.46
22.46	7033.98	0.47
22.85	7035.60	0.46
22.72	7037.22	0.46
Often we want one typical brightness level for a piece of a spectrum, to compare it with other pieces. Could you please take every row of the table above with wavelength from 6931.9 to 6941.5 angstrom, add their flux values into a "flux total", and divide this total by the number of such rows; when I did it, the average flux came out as 16.6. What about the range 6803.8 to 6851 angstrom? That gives 12.4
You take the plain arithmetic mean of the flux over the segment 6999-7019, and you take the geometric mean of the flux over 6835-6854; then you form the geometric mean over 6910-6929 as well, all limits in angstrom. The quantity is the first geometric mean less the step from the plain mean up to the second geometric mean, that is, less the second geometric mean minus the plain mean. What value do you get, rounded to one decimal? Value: 17.3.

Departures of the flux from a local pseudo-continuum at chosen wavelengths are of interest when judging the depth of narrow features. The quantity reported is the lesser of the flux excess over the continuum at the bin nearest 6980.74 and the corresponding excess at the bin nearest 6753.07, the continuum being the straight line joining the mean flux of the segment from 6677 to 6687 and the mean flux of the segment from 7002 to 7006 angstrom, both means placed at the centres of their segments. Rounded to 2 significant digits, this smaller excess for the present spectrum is -2.5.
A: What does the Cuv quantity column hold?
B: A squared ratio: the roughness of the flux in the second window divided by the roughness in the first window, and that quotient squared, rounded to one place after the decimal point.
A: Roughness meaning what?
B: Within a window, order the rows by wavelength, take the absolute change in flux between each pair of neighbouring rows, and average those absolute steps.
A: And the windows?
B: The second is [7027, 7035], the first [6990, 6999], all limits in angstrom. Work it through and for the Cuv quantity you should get 1.1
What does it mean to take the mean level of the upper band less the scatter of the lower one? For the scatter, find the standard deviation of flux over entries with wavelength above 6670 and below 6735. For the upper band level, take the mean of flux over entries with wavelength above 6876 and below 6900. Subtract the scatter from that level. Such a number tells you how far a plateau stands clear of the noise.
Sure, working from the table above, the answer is 12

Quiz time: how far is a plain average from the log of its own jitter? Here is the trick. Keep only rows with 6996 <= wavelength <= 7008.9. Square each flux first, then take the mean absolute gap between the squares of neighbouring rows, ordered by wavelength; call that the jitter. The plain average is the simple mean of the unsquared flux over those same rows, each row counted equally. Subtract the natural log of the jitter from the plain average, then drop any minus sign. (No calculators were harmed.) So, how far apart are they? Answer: 15.7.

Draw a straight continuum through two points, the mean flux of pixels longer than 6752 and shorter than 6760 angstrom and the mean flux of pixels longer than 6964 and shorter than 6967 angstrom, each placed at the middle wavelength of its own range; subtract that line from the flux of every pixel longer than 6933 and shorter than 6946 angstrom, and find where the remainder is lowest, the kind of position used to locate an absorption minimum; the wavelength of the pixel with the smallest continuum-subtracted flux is 6935.88 angstrom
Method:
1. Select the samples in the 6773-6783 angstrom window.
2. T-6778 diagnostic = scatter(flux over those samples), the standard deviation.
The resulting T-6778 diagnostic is 1.1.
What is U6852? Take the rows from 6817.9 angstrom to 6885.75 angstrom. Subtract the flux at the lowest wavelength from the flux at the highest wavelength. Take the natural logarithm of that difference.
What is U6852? -3.2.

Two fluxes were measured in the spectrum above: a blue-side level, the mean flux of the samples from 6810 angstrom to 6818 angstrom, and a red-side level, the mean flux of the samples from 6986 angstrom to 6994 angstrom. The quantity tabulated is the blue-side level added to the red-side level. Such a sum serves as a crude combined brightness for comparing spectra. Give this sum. 31.5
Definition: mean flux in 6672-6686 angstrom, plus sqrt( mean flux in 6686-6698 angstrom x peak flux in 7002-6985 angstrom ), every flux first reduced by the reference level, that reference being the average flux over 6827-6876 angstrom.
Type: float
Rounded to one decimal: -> 6.8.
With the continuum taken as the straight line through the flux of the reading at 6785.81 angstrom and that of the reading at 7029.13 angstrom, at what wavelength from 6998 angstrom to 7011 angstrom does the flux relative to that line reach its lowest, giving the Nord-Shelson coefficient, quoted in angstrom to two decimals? 6998.44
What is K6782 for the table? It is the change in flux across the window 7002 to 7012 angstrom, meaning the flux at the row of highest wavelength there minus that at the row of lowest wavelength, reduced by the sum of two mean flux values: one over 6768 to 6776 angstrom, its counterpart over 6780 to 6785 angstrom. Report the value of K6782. -24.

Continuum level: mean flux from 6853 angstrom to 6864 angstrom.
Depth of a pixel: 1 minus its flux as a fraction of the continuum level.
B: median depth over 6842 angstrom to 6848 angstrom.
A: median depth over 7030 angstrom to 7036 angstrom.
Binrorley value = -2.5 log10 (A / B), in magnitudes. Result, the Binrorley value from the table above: -3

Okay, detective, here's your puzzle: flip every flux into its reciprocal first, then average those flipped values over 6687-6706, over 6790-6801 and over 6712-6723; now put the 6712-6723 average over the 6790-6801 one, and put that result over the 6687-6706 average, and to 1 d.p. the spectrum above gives 14.2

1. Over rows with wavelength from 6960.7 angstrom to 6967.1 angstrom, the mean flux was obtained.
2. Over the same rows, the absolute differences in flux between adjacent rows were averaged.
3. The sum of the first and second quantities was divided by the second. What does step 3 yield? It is 34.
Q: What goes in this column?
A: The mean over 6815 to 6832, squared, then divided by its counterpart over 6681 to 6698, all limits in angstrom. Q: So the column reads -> 11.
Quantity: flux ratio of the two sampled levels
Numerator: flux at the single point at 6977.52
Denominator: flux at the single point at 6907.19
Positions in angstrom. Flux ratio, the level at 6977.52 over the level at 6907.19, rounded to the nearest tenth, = 1.2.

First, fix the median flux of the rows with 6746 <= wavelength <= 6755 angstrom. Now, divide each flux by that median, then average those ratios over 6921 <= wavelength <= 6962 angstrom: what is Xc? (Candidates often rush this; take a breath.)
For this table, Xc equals 1.39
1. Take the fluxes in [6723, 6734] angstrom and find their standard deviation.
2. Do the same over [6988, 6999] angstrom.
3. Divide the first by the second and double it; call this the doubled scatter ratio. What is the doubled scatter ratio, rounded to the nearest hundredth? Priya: 0.44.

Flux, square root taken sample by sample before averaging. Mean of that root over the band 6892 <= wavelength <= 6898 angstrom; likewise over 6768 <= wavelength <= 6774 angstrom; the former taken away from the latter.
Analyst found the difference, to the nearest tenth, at 0.0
